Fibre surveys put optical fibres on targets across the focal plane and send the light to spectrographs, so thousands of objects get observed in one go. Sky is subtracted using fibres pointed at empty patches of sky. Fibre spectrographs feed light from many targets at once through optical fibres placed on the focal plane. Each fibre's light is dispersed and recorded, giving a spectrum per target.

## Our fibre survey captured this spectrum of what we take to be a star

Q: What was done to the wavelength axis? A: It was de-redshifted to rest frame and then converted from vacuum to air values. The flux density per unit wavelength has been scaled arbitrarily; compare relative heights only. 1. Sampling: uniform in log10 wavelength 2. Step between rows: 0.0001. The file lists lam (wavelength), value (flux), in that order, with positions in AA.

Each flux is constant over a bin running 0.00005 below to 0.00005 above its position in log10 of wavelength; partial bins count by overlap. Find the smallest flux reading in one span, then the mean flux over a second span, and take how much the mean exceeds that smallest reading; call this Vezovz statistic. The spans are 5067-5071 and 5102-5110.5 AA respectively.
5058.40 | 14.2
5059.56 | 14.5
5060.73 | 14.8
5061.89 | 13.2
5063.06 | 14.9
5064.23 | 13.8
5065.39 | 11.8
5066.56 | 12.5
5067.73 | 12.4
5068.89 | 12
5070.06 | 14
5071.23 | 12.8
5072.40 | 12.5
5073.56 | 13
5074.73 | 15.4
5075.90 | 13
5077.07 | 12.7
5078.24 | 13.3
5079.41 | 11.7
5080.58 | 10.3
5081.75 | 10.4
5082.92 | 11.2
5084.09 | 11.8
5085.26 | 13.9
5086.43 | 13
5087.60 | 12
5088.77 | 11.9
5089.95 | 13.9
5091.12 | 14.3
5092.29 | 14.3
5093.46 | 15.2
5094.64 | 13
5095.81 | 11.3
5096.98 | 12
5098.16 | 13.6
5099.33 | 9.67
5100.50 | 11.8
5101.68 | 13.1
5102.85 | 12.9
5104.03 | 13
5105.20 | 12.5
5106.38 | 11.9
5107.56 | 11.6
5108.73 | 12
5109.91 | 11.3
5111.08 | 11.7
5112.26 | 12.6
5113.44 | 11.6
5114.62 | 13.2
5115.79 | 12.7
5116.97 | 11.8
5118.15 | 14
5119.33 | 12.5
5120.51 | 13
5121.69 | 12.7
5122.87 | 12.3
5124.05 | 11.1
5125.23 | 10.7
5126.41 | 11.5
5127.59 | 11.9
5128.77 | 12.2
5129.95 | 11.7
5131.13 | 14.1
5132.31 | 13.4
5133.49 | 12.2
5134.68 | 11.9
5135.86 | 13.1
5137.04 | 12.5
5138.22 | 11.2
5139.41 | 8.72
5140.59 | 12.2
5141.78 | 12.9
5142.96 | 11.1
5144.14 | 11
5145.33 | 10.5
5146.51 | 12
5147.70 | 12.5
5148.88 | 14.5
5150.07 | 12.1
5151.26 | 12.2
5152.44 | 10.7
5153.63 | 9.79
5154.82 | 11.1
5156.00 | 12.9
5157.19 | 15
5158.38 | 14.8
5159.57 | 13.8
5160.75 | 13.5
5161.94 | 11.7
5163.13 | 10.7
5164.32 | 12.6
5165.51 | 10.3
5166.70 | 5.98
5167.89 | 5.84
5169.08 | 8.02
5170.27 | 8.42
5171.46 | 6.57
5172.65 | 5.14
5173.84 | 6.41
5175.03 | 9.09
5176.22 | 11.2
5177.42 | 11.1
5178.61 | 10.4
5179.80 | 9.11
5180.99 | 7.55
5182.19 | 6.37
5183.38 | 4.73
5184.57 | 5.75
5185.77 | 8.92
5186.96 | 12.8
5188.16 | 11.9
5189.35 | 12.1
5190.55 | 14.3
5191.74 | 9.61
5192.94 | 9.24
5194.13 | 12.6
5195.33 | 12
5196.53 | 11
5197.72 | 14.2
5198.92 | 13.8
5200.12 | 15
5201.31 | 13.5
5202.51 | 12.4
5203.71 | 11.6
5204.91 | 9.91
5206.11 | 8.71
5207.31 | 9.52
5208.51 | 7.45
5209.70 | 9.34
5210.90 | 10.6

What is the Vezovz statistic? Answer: 0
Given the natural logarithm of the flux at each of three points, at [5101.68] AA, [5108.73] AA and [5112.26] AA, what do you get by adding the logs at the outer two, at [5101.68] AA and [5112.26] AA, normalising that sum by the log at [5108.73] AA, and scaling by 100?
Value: 205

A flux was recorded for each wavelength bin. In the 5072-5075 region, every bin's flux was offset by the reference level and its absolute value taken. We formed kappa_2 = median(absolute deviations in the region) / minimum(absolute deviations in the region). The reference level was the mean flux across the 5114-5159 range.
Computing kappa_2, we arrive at 2.7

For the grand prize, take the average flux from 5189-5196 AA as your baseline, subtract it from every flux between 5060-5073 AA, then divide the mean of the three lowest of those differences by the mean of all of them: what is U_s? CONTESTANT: 0.3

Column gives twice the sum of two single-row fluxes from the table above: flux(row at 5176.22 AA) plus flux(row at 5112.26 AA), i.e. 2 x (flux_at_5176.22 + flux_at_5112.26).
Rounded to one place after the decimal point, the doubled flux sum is 47.6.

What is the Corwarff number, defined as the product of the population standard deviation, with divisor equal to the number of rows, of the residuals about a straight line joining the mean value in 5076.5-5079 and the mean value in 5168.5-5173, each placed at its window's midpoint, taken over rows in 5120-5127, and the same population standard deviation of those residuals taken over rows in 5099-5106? 0.95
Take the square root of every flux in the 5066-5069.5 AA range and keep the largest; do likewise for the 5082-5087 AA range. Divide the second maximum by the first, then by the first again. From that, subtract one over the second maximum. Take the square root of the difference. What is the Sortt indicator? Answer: 0.17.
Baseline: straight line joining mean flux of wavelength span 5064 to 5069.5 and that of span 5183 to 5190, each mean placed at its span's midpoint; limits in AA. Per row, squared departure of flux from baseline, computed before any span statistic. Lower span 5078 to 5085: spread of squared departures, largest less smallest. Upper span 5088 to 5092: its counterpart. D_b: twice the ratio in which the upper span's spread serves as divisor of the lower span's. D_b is 1.1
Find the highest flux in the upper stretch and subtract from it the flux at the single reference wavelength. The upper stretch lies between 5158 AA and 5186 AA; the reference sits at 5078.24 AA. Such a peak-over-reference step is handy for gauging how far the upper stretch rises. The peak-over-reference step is 1.5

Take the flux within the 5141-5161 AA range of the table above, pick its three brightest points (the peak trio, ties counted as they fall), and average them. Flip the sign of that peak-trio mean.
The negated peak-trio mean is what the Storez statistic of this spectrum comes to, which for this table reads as -14.8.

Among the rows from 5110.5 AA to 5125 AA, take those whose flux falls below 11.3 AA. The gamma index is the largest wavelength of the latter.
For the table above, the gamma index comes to 5124.05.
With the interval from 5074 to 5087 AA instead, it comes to 5082.92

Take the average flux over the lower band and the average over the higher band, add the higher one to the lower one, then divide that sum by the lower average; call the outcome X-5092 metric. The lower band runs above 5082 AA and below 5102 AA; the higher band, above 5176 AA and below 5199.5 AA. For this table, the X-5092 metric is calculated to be 1.82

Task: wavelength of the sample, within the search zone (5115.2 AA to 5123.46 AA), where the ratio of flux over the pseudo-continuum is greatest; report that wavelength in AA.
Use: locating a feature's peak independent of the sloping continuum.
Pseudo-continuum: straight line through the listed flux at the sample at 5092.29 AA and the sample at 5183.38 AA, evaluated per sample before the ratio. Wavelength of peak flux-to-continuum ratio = 5118.15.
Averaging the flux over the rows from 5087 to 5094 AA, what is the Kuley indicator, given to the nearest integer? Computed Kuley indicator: 14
